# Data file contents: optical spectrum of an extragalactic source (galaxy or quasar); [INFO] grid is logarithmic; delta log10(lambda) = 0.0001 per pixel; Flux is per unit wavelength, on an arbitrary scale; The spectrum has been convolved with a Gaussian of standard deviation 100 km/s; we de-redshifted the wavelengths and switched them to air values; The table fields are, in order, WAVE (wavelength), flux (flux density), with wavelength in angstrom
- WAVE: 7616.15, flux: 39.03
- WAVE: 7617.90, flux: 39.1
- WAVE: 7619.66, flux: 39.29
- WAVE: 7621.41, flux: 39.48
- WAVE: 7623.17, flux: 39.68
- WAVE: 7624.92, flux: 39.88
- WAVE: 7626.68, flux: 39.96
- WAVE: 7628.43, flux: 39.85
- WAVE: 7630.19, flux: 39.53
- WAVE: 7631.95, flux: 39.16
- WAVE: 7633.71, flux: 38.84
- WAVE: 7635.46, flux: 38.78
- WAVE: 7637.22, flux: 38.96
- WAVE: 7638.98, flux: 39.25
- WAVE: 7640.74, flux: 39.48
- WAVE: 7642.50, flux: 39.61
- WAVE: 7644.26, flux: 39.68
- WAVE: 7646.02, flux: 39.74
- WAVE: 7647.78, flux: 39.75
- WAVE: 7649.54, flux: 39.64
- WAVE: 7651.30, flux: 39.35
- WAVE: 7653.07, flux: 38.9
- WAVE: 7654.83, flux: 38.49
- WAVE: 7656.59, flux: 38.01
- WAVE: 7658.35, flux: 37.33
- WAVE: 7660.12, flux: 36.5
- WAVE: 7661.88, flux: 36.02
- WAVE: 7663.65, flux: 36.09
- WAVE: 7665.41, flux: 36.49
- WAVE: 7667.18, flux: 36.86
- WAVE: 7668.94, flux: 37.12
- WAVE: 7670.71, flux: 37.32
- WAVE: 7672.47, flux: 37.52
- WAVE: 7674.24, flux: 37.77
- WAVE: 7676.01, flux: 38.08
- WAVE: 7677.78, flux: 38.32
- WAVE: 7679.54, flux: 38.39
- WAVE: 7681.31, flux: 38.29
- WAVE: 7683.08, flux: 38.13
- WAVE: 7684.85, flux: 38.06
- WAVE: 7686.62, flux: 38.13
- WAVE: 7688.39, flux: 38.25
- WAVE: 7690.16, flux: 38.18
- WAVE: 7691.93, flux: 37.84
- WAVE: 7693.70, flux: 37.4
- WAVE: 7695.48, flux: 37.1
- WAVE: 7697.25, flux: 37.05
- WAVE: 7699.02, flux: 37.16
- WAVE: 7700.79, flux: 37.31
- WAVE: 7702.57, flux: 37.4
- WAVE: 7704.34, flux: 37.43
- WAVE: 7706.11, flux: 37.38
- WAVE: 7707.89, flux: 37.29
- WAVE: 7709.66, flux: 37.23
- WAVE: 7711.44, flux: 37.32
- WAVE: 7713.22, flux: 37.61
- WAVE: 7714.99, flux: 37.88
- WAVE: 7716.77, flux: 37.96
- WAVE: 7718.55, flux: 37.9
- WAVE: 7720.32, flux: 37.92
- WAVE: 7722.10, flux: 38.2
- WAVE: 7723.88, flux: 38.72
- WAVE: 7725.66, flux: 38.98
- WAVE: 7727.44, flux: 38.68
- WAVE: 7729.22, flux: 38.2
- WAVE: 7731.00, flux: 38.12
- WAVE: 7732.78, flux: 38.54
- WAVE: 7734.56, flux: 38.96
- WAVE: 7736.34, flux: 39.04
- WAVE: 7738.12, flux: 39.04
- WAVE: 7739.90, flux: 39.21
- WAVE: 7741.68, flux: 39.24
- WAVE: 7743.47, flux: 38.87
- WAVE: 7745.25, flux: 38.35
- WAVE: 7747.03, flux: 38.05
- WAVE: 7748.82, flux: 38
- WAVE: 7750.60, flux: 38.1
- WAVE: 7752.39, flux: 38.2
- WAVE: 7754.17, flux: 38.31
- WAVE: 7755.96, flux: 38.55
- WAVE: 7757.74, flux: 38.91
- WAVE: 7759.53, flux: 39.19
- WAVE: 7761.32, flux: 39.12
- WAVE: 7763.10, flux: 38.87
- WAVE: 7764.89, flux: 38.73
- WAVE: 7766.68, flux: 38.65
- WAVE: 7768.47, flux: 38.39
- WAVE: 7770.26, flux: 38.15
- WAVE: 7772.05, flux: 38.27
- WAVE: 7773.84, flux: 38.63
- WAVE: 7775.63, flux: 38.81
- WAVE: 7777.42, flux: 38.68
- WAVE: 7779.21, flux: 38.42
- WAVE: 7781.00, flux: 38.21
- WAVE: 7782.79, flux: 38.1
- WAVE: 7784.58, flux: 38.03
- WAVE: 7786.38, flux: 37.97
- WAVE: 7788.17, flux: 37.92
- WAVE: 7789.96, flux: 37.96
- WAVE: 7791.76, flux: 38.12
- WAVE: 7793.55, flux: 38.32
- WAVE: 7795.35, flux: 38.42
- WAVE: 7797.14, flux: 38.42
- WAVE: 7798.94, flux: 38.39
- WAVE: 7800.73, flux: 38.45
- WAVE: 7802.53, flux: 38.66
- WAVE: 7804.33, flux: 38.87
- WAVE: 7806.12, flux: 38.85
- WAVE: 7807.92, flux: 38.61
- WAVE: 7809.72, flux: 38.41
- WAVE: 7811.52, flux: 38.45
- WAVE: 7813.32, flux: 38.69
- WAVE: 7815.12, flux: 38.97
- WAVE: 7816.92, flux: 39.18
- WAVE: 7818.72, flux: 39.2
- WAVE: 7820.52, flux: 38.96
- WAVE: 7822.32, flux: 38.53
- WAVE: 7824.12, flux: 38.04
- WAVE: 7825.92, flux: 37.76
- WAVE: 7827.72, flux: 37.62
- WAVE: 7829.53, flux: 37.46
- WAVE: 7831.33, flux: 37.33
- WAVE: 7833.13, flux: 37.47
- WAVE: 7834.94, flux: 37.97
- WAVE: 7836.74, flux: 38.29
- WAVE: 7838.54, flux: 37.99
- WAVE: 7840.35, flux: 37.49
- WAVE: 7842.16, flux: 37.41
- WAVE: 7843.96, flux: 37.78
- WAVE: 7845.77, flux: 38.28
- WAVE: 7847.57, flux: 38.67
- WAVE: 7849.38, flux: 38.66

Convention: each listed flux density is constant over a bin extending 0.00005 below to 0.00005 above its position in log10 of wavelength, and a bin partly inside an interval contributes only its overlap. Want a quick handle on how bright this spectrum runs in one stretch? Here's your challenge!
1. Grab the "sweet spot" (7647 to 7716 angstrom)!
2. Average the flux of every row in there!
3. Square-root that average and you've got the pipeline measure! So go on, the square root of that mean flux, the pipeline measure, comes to 6.14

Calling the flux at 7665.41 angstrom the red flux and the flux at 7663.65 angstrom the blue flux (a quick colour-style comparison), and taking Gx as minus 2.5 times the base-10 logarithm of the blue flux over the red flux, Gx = 0.012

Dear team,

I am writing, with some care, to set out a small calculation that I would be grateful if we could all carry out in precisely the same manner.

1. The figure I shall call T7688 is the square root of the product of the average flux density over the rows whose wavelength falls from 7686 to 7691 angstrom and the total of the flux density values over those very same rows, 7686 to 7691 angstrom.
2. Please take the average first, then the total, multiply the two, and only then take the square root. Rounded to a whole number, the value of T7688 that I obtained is 66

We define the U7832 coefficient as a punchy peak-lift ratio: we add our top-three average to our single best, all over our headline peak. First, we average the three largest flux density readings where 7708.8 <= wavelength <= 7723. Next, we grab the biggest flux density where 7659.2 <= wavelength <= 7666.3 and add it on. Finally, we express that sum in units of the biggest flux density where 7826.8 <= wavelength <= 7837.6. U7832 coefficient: 1.95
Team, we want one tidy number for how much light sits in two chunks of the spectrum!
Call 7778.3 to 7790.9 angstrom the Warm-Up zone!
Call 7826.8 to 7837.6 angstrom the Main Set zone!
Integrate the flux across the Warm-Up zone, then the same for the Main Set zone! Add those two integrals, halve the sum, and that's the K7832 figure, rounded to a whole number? 443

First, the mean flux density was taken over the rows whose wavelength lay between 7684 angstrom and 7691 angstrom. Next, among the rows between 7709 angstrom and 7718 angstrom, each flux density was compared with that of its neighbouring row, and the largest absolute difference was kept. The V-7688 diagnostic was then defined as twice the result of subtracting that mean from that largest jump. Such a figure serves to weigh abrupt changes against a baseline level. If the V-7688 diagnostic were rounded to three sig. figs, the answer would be -75.7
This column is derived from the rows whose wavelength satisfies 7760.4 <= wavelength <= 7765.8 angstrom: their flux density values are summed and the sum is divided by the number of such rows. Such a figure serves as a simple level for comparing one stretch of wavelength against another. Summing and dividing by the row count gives 38.9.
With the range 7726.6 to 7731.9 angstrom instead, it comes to 38.3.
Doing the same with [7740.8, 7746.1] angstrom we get 38.8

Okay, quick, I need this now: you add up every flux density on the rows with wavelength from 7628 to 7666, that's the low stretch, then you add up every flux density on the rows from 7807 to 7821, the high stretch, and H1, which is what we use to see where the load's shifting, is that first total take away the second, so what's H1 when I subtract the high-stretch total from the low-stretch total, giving 539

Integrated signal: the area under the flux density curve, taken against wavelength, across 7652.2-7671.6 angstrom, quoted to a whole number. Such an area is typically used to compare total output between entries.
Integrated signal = 722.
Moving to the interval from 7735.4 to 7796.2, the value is 2340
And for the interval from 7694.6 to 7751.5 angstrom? 2166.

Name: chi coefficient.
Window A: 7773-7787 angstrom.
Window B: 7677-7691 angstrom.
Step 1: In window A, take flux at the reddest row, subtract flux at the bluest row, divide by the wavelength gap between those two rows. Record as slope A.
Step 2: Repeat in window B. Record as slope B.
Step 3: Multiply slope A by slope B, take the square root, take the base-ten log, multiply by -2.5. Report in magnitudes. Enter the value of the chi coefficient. 4.0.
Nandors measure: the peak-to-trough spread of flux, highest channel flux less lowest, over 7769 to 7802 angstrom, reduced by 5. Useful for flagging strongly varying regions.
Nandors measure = -4.11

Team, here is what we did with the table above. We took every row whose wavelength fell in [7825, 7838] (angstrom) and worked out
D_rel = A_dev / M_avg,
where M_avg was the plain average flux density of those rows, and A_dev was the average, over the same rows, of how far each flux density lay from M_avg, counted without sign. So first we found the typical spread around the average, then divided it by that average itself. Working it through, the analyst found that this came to 0.0070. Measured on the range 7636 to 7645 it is 0.0059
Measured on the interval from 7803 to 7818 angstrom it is 0.0055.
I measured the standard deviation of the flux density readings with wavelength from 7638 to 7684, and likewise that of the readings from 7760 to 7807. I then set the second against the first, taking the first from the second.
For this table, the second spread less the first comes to -0.9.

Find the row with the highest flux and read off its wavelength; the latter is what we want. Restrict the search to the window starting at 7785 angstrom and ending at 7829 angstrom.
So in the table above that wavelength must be 7818.72 angstrom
